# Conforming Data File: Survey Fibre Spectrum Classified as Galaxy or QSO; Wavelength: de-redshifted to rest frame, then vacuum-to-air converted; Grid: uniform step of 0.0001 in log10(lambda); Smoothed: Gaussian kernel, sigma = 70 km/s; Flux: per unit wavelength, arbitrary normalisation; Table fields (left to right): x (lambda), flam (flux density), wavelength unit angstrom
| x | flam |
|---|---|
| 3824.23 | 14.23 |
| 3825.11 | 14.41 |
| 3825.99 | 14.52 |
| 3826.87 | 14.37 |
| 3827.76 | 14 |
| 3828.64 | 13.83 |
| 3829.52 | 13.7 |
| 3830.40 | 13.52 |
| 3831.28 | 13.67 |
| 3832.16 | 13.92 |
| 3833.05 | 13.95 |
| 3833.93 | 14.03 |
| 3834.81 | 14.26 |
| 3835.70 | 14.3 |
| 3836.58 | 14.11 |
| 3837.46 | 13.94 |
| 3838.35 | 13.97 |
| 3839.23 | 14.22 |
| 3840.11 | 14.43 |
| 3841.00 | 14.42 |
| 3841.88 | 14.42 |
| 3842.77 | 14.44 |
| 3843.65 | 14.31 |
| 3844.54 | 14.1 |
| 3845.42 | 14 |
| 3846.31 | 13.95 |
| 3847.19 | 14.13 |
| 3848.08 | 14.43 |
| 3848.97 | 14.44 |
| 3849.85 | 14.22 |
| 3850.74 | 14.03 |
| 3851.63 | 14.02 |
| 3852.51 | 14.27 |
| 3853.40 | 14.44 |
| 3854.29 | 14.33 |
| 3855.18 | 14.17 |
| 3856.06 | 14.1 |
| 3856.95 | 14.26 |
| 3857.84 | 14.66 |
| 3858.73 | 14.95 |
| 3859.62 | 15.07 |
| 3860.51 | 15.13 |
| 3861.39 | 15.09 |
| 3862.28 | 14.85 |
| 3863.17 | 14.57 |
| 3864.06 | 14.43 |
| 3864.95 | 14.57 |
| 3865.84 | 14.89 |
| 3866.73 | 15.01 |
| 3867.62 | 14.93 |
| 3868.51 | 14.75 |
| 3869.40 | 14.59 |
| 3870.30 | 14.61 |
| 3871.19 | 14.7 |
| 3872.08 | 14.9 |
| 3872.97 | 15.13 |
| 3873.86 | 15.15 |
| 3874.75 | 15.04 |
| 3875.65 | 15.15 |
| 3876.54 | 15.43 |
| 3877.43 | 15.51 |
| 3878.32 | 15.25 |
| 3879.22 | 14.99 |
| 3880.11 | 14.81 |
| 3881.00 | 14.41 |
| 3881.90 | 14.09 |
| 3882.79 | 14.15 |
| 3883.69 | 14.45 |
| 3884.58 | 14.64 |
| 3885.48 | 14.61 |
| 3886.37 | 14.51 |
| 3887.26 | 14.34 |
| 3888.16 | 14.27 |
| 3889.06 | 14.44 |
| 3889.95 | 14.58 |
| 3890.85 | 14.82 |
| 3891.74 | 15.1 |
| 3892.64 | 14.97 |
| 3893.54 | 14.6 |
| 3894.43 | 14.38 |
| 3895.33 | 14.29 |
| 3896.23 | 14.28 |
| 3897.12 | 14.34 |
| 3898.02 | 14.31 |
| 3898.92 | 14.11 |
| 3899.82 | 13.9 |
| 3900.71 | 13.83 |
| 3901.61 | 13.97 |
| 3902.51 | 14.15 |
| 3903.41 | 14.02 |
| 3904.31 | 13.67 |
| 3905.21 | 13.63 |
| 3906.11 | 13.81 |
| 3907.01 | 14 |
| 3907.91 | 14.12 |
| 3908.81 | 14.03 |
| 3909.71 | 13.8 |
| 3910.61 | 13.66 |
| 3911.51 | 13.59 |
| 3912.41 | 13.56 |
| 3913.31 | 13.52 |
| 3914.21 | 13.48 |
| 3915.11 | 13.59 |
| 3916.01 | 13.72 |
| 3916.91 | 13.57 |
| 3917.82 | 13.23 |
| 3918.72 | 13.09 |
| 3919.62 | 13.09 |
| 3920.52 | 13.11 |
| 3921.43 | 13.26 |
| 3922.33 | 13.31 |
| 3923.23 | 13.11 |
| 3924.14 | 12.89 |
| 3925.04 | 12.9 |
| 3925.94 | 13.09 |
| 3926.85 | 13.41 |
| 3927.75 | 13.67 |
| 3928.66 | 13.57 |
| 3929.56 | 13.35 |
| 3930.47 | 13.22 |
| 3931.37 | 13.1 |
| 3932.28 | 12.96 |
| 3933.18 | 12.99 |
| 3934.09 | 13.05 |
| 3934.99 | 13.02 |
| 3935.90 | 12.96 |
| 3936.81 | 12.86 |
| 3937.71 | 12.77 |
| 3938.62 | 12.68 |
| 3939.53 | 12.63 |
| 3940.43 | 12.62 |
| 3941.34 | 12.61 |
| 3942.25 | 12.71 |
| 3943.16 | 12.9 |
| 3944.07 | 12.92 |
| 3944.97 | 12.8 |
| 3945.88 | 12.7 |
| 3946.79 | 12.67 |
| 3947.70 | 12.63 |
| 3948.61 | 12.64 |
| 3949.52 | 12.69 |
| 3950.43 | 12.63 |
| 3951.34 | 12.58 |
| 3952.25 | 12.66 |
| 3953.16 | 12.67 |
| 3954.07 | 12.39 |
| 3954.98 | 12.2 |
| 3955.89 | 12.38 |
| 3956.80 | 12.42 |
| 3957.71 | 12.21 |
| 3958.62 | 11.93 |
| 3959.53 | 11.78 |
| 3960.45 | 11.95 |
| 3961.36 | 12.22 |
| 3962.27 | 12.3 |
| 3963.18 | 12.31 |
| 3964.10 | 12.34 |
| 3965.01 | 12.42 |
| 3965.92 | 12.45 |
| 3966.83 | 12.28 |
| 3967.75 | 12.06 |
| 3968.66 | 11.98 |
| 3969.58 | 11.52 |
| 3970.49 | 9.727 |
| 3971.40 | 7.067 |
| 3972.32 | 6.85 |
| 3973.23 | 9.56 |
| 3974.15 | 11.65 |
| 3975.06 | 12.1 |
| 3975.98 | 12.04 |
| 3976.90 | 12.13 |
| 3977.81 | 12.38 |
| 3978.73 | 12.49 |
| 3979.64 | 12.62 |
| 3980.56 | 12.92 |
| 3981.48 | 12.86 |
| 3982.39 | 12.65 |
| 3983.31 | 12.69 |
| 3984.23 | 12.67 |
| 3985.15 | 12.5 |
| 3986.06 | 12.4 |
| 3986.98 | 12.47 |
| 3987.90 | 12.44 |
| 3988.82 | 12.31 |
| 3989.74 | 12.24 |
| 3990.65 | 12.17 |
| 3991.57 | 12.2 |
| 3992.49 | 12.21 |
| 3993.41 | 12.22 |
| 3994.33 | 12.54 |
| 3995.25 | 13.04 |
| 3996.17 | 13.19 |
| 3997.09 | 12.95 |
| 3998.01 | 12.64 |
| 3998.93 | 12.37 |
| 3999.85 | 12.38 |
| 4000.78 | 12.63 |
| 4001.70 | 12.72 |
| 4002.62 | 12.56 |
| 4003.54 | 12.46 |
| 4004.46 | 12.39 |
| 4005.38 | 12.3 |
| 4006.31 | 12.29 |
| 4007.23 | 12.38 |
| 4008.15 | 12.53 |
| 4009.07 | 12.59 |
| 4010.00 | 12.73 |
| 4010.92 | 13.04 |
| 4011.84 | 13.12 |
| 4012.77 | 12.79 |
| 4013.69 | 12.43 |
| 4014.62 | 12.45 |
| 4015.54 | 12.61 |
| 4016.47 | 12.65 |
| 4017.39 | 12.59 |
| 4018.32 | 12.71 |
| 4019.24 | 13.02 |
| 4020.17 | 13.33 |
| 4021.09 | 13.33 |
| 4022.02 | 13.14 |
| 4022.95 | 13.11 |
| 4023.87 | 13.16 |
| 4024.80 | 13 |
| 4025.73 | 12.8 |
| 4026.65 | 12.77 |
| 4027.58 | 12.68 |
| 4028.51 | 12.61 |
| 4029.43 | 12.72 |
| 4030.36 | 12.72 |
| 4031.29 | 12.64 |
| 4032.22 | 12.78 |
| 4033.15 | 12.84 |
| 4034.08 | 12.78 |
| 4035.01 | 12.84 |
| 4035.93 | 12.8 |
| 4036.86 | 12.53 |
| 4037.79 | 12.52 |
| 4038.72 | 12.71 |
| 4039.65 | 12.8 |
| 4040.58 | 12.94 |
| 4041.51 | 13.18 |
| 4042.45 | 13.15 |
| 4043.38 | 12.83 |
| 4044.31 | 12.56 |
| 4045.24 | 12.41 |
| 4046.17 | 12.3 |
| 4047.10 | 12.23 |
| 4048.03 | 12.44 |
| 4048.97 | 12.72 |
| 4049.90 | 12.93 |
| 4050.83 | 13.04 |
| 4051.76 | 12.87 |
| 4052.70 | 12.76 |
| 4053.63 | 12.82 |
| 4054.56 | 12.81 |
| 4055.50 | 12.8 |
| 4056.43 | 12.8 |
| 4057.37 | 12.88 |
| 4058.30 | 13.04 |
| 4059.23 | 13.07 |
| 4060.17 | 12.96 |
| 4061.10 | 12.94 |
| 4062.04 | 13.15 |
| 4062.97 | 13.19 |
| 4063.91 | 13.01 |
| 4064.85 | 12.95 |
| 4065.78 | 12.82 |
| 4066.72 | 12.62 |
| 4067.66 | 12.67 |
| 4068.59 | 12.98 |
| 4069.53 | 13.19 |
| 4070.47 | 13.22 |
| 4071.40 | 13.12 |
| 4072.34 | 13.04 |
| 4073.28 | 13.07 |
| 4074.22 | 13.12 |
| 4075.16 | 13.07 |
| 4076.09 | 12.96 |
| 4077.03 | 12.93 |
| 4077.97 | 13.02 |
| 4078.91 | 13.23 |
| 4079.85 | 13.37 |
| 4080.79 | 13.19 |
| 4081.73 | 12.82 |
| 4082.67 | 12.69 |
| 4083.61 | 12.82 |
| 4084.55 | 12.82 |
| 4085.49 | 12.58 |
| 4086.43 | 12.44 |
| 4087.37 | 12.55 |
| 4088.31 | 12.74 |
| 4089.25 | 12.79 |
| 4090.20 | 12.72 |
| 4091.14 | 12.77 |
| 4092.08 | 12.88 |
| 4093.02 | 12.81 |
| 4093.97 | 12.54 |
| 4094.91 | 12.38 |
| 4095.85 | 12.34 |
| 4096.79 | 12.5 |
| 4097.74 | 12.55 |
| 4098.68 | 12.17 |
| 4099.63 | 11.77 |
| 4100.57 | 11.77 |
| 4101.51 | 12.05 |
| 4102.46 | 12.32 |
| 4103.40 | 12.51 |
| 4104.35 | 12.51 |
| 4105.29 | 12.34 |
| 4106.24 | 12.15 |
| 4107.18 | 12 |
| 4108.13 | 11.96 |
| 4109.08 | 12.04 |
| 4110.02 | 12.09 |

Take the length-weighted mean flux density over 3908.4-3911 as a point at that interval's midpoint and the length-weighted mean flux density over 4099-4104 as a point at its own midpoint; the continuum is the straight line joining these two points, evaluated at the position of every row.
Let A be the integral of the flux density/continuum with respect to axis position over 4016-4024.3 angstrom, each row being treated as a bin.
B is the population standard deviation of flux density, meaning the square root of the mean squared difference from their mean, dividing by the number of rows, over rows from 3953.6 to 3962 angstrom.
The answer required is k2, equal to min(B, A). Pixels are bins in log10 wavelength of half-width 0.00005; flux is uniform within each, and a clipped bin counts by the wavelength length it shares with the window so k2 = 0.22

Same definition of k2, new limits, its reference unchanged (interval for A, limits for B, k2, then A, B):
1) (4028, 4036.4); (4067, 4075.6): 0.15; 8.4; 0.15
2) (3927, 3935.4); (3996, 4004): 0.25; 8.1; 0.25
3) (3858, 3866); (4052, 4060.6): 0.11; 8.3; 0.11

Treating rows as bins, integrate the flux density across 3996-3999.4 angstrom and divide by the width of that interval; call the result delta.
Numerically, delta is 12.8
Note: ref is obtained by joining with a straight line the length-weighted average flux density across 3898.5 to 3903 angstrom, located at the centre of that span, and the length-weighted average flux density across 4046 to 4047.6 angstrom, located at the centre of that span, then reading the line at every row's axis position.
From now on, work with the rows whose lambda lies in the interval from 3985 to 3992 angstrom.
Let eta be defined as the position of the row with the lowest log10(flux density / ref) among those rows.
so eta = 3990.65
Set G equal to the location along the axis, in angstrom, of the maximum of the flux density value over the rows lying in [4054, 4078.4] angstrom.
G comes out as 4070.47 angstrom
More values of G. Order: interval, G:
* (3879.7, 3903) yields 3891.74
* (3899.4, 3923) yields 3902.51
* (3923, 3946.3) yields 3927.75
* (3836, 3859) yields 3858.73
